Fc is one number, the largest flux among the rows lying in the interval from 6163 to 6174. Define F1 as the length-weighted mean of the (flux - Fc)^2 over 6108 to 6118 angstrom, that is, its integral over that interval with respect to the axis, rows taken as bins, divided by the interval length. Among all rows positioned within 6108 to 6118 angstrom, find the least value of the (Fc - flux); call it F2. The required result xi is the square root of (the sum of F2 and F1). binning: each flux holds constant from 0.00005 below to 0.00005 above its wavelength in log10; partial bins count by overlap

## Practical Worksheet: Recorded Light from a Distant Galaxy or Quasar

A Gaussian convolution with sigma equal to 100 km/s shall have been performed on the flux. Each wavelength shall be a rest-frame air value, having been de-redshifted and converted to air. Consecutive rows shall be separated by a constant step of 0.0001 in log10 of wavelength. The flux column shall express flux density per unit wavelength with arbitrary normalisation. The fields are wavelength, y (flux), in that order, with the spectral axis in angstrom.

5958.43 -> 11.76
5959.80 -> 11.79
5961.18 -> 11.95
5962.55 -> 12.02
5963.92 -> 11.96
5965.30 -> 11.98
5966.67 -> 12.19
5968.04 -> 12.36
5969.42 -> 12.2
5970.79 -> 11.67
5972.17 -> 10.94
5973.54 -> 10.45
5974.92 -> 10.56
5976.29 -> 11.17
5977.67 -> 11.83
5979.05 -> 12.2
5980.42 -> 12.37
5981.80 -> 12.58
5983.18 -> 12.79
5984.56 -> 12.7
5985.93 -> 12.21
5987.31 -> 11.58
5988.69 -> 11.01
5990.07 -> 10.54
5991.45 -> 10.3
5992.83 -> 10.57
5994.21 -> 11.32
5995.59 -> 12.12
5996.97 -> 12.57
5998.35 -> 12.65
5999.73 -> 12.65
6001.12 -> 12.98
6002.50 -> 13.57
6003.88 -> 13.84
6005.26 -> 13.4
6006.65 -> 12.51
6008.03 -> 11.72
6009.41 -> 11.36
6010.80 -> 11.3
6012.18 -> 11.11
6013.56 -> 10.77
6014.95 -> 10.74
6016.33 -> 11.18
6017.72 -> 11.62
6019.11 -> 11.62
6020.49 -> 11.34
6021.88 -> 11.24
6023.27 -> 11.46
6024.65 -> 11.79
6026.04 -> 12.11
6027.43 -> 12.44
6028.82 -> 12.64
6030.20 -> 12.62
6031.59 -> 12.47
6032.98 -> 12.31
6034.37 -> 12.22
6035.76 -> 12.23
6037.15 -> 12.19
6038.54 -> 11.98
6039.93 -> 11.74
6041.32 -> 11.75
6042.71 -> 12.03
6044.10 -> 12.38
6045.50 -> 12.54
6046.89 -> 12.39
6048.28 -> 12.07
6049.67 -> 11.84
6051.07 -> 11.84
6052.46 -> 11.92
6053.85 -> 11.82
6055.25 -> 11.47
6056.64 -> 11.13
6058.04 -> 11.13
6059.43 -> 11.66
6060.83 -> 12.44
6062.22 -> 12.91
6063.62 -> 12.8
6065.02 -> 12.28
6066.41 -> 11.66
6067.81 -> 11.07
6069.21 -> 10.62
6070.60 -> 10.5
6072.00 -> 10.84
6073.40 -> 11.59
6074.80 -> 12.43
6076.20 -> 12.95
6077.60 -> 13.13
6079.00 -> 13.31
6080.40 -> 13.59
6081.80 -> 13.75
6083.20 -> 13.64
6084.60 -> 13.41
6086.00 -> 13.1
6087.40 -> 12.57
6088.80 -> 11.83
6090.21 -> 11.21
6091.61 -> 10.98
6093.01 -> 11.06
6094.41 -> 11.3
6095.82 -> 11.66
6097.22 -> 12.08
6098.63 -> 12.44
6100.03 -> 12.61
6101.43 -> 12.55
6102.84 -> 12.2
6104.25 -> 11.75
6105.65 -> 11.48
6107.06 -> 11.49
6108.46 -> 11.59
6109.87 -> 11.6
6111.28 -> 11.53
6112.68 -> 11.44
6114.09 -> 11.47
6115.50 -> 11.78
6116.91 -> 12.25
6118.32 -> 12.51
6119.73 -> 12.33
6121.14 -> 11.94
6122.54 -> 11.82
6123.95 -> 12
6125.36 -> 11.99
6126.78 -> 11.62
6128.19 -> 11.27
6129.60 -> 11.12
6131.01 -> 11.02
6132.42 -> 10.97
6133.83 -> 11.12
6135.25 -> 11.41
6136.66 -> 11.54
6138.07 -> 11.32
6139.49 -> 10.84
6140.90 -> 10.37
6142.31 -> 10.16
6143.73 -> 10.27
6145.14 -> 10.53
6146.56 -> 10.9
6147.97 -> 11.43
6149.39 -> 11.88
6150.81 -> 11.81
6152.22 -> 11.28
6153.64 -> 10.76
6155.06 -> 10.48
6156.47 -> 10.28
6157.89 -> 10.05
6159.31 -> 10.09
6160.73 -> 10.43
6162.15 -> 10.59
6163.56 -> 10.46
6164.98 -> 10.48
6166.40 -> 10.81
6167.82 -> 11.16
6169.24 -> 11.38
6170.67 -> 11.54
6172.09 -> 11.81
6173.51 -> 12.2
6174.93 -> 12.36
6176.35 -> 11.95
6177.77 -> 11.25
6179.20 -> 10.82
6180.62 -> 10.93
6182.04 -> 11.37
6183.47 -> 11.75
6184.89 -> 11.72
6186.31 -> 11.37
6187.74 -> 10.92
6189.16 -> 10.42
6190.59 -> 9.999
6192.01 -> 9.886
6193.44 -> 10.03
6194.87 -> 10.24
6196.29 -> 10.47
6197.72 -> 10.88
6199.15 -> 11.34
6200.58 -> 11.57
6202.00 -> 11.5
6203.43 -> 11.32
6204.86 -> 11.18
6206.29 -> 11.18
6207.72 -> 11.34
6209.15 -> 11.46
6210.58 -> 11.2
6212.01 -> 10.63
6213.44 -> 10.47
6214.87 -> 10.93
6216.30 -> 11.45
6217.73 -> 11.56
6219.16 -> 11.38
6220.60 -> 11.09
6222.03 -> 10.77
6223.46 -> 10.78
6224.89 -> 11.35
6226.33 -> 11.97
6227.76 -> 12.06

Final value 0.5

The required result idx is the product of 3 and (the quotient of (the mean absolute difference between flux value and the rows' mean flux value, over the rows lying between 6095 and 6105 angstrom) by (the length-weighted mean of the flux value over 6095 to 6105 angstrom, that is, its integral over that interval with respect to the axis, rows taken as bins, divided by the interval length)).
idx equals 0.075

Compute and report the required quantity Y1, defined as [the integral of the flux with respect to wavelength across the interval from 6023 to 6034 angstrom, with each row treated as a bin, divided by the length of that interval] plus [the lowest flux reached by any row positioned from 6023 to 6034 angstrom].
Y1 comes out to 23.7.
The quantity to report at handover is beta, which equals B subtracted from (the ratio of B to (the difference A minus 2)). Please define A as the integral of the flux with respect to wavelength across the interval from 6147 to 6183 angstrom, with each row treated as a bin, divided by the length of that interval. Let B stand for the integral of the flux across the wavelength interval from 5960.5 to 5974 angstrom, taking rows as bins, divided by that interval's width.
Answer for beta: -10.5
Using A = 11.1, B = 11.8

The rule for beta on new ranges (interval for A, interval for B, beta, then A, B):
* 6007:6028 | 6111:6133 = -10.5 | 11.5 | 11.7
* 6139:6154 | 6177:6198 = -9.6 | 10.9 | 10.8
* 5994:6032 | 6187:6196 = -9.2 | 12.0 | 10.3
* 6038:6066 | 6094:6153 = -10.4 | 12.0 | 11.5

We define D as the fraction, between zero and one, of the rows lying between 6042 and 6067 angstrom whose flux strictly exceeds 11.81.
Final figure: 0.72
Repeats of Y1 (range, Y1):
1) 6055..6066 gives 23.1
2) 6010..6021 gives 21.9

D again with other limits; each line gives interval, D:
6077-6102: 0.72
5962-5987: 0.72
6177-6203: 0.00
